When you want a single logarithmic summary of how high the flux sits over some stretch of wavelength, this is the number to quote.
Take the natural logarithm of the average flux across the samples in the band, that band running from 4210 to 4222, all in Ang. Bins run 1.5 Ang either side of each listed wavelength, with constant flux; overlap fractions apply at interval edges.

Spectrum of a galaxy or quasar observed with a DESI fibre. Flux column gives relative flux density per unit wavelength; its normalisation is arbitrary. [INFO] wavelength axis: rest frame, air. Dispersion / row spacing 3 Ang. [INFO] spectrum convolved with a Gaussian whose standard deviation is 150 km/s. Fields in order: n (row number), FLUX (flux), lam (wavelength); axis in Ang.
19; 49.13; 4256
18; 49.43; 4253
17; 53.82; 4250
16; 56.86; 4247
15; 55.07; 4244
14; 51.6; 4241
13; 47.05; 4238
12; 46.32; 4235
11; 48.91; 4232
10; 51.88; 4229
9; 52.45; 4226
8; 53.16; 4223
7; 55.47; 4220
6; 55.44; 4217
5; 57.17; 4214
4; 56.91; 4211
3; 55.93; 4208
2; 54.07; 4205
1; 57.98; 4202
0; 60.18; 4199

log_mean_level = 4.03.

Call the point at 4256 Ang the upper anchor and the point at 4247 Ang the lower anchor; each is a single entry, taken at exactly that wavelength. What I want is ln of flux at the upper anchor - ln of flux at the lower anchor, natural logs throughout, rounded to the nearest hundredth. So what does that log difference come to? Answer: -0.15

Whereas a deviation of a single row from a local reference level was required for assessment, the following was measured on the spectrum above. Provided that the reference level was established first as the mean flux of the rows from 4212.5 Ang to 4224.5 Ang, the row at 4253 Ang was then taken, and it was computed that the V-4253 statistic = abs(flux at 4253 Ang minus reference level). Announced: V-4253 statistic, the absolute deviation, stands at 6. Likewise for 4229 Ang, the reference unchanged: 3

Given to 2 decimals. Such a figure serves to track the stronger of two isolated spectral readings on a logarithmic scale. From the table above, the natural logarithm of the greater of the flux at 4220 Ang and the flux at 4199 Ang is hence 4.10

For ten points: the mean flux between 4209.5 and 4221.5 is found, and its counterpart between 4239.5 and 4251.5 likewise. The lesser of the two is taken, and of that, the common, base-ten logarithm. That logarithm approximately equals 1.74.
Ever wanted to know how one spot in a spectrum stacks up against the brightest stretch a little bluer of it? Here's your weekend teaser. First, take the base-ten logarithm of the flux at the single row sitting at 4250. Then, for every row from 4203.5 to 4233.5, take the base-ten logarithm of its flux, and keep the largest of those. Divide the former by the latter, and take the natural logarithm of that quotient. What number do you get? -0.015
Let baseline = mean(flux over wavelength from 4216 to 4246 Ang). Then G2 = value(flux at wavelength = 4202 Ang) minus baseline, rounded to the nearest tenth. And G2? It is 6.2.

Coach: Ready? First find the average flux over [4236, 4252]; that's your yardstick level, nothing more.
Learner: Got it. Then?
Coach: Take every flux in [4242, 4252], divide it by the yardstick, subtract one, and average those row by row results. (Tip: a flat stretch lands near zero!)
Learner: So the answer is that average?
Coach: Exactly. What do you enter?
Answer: 0.04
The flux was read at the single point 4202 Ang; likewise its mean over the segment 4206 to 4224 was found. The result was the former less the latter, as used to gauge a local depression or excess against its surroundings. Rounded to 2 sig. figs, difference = 2.3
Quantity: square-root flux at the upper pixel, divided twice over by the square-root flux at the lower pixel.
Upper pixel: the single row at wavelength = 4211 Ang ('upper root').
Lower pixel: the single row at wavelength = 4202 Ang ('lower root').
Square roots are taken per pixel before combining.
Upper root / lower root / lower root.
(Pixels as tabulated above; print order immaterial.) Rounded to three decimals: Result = 0.130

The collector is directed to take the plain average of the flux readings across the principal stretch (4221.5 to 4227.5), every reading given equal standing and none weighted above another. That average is 52.8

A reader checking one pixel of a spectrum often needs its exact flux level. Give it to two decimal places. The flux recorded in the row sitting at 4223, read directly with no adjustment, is 53.16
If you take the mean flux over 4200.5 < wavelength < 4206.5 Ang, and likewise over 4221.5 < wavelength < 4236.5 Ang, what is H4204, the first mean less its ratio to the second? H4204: 54.9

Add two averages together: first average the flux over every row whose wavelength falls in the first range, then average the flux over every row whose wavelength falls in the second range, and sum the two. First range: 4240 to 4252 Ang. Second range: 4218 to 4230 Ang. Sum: 108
